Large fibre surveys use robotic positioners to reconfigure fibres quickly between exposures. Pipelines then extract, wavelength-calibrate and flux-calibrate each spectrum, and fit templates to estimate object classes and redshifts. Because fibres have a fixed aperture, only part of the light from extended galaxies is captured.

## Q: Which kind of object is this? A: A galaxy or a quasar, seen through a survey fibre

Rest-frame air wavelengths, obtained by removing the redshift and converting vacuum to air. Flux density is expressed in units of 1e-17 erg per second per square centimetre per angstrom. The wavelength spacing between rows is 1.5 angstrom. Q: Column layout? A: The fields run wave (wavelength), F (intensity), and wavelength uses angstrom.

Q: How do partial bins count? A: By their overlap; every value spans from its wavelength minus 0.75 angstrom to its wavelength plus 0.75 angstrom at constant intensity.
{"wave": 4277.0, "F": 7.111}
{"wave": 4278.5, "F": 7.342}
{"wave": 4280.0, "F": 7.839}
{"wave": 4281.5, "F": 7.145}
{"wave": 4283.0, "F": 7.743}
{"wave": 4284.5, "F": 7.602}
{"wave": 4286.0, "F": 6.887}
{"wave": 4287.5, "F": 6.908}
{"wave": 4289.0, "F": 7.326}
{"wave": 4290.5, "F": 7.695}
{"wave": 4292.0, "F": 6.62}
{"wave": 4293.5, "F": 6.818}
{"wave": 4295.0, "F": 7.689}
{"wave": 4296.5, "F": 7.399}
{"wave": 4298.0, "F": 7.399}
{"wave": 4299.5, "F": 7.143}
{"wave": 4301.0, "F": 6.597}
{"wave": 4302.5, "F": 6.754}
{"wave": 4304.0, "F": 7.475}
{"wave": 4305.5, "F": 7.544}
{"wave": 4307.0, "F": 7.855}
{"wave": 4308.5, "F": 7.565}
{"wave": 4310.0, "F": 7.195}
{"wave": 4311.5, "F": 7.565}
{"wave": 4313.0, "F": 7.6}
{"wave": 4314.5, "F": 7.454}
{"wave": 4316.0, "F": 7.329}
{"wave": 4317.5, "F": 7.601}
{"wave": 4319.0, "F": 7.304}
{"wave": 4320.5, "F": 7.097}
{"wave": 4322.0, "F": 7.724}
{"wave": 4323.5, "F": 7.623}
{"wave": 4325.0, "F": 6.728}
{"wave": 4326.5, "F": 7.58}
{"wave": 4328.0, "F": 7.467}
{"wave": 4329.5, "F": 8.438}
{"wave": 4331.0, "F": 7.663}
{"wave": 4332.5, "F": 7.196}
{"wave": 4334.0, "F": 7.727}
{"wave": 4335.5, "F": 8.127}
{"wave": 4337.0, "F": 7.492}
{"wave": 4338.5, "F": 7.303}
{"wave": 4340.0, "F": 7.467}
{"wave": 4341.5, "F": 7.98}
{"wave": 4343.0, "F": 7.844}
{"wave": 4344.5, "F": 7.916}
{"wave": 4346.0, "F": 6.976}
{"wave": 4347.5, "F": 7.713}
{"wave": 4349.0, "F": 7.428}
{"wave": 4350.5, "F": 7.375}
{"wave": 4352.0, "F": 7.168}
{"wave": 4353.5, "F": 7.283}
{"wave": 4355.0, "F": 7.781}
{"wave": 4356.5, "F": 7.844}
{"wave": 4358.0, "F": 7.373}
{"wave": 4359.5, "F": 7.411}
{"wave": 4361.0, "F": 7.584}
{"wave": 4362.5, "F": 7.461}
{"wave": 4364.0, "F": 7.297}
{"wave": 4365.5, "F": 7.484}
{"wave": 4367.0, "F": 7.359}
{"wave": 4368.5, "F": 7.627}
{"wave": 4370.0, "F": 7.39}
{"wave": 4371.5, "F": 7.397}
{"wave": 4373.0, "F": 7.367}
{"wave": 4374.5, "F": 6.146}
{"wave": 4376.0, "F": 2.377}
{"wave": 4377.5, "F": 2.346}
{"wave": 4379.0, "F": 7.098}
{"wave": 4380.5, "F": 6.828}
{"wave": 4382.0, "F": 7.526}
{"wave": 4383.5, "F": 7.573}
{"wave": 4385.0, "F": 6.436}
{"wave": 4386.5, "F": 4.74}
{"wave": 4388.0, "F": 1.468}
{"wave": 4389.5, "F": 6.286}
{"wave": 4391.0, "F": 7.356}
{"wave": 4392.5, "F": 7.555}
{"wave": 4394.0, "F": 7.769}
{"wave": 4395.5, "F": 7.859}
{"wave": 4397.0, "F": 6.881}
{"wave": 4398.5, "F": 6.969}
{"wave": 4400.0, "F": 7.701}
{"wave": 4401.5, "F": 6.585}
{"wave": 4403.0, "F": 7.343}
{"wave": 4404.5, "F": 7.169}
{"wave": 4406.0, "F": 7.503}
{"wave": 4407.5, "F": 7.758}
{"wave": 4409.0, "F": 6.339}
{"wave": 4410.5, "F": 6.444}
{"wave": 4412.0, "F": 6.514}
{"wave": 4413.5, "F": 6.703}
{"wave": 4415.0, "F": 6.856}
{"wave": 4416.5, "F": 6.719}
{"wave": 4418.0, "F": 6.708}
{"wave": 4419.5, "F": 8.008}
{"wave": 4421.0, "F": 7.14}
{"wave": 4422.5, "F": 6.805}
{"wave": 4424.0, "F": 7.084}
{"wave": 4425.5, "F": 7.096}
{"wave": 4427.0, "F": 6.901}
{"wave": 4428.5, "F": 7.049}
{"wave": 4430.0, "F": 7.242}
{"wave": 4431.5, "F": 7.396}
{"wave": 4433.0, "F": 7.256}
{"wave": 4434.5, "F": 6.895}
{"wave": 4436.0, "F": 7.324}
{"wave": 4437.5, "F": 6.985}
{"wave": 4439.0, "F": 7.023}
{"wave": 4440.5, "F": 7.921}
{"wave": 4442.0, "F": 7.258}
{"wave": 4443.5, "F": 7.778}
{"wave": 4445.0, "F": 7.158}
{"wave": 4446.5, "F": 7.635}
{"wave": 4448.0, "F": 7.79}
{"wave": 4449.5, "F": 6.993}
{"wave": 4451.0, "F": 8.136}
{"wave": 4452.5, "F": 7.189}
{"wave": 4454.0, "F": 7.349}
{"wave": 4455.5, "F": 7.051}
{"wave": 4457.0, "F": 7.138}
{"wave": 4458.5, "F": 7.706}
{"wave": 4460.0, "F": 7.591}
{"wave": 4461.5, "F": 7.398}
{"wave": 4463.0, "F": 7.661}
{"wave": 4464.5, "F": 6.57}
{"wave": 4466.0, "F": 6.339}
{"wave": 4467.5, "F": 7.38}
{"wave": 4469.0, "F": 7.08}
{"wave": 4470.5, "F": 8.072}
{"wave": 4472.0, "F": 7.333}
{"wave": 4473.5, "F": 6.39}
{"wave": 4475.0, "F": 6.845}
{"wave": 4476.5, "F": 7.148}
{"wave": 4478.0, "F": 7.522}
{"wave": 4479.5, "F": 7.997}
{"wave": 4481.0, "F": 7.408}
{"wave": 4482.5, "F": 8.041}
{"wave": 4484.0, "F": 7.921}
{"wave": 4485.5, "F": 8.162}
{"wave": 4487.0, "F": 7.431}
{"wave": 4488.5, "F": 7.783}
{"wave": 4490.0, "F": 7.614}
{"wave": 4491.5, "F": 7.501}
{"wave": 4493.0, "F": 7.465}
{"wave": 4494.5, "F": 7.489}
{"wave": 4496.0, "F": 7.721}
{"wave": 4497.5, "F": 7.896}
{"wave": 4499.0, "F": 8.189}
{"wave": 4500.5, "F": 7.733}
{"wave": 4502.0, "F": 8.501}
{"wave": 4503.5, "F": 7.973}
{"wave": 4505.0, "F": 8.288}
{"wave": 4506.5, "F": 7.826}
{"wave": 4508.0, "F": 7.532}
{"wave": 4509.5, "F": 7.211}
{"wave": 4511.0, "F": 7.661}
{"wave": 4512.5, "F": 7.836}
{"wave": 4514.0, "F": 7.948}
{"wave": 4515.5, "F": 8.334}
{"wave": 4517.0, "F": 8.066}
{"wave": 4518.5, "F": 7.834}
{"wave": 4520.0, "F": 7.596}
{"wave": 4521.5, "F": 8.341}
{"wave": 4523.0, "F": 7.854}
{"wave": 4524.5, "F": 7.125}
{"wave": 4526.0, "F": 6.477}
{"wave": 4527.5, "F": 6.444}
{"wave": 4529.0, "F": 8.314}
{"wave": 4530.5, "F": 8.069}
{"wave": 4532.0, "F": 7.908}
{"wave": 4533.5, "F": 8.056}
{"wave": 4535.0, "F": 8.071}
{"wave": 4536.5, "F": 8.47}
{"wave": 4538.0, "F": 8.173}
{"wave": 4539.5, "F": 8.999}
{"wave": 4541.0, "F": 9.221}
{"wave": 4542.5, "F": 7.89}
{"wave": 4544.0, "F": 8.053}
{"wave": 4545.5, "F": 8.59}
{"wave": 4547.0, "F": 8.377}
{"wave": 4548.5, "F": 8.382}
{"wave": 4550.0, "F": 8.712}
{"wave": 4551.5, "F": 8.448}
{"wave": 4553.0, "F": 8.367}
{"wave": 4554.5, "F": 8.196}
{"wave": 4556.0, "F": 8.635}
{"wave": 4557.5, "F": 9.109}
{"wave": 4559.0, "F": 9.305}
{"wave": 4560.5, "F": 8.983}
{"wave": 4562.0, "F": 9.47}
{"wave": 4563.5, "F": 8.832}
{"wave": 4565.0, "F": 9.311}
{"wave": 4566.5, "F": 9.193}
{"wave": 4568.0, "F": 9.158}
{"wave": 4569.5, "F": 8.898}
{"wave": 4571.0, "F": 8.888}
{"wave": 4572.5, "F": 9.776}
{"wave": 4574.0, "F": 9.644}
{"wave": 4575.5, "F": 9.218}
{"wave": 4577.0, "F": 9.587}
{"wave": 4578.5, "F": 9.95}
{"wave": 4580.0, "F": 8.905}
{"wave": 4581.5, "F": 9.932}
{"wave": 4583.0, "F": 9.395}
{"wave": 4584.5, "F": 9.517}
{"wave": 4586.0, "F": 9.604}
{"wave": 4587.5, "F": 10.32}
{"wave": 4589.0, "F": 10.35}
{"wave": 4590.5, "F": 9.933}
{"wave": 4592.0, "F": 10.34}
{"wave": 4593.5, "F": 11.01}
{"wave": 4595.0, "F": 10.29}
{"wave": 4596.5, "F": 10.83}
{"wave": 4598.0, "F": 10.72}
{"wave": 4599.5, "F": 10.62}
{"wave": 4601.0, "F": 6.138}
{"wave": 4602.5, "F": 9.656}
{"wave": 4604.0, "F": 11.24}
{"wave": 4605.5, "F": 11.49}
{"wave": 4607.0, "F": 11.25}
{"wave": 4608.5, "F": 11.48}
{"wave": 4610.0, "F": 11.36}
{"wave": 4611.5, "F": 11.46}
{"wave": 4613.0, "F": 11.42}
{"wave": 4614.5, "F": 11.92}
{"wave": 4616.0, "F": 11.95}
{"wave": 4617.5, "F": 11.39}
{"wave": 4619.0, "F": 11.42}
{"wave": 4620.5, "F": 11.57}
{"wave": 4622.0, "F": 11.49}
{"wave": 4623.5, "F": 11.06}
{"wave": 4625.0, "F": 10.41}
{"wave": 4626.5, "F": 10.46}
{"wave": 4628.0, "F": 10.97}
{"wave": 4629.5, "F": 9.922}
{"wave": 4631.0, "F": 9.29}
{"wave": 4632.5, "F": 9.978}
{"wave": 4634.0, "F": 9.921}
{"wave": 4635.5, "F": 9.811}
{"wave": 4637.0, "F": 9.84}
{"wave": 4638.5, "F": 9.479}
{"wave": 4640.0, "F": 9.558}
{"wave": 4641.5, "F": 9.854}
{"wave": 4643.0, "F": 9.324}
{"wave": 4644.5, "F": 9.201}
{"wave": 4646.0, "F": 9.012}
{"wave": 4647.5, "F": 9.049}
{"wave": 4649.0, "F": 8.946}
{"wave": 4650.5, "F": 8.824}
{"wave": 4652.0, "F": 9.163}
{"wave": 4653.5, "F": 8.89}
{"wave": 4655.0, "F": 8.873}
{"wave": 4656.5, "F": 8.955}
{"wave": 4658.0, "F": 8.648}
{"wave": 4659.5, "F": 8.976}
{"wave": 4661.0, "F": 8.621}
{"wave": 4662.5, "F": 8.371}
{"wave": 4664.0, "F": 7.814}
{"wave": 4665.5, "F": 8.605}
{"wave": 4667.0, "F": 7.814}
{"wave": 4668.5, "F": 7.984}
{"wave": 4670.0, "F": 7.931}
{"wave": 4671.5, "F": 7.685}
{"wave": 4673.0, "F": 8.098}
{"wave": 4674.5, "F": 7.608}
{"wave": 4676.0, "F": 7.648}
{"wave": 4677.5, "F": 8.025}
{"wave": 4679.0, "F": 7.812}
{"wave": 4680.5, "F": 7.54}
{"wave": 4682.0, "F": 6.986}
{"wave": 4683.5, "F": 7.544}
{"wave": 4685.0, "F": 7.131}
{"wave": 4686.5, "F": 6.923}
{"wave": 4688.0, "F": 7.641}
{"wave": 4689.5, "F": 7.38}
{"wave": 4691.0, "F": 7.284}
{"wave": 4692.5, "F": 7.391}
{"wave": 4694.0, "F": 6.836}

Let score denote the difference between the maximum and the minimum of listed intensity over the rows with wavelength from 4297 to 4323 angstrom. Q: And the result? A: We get 1.26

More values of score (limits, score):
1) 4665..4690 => 1.68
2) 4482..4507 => 1.07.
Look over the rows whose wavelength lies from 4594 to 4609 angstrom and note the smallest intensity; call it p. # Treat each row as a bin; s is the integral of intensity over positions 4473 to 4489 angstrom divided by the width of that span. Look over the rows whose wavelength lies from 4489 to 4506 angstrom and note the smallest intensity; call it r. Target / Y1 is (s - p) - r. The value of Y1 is -6.1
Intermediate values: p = 6.138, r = 7.465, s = 7.53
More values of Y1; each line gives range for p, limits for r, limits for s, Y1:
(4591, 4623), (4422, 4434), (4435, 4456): -5.5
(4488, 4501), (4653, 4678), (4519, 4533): -7.5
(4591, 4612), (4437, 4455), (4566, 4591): -3.6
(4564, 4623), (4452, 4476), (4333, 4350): -4.9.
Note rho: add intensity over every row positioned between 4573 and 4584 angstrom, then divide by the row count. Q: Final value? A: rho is 9.5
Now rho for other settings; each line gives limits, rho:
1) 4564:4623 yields 10.3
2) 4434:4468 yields 7.3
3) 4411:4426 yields 7.0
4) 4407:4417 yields 6.8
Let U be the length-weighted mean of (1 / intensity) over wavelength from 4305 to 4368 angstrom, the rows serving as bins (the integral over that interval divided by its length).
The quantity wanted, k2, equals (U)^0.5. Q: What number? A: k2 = 0.365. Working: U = 0.133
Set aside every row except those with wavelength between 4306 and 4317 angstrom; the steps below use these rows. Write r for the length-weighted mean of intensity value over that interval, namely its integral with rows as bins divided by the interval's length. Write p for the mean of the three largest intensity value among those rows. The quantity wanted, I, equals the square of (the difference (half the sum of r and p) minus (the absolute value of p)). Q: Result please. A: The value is 0.01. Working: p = 7.7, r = 7.5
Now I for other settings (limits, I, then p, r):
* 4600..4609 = 0.37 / 11.4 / 10.2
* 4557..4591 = 0.14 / 10.2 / 9.4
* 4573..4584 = 0.03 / 9.8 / 9.5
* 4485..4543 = 0.27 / 8.9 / 7.9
